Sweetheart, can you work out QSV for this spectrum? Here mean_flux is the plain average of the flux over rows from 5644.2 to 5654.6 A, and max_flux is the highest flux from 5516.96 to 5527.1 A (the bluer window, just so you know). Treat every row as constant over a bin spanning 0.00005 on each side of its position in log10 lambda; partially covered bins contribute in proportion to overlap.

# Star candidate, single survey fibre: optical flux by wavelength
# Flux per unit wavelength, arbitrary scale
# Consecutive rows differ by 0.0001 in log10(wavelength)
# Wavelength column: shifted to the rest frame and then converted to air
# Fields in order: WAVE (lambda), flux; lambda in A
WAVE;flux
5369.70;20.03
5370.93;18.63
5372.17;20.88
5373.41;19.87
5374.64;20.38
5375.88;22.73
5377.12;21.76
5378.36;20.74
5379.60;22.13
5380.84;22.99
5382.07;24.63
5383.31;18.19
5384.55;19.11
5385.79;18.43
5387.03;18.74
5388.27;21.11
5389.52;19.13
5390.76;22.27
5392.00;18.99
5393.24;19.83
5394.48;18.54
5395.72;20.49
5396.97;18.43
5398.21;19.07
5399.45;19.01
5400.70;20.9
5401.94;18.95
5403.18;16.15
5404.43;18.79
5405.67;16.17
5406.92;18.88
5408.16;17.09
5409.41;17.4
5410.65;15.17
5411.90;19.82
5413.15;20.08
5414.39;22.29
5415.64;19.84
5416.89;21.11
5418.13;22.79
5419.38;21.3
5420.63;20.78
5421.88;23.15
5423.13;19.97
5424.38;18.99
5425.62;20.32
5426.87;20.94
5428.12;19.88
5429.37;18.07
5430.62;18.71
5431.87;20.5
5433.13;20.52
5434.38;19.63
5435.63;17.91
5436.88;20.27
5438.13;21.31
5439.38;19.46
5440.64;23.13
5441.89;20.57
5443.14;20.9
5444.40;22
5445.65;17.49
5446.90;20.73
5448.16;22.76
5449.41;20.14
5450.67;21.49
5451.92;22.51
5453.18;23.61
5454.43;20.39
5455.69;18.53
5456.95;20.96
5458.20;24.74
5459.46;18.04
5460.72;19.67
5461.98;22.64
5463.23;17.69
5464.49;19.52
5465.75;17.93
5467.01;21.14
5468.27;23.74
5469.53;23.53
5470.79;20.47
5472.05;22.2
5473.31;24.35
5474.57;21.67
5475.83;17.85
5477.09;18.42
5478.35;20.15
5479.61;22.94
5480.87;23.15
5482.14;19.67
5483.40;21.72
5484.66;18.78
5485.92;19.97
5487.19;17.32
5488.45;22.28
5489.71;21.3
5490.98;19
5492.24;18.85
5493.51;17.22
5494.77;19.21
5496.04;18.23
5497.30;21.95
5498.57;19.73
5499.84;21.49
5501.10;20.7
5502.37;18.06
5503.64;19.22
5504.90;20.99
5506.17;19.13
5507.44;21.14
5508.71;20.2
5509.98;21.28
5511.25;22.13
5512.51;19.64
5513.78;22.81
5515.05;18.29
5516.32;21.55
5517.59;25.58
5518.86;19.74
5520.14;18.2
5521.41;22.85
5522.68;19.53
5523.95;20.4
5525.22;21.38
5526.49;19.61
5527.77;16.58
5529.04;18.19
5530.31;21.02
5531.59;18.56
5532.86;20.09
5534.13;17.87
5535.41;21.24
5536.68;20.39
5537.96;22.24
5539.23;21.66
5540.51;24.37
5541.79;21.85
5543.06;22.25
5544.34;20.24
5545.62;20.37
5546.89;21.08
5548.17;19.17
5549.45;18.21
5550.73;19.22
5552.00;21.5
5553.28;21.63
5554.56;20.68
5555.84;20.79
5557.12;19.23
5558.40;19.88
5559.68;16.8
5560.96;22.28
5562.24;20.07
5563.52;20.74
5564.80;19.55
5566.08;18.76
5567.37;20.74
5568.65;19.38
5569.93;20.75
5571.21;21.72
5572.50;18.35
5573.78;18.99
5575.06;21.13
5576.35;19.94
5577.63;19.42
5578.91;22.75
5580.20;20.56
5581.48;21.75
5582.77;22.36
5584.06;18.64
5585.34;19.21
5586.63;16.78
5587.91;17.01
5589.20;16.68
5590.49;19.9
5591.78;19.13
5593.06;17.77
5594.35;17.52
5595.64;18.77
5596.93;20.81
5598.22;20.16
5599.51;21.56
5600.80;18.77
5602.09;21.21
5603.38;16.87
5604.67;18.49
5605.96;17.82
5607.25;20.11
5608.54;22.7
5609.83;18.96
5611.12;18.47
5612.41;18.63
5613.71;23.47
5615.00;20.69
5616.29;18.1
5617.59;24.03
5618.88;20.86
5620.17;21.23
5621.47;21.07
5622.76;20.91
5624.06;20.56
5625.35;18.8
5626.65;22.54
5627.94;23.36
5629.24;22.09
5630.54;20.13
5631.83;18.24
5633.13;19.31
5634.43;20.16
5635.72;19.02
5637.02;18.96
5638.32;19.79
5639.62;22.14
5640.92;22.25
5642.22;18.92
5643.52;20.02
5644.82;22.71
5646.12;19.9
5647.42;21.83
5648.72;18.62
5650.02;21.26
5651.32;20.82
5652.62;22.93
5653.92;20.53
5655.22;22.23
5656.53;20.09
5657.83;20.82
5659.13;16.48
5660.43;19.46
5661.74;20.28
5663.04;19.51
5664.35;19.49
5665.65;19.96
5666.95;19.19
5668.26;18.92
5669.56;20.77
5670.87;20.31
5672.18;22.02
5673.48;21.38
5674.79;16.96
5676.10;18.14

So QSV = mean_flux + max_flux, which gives 46.7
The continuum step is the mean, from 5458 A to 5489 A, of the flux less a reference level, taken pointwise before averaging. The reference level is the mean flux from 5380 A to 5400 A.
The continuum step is 0.8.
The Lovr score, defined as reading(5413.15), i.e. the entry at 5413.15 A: 20.08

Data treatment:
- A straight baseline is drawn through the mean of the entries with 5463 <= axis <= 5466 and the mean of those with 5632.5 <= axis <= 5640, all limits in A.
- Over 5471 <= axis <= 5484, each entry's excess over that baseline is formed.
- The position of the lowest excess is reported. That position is 5475.83 A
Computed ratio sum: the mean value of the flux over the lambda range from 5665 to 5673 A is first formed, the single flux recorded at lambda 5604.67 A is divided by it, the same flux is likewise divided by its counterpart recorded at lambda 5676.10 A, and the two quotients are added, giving 1.93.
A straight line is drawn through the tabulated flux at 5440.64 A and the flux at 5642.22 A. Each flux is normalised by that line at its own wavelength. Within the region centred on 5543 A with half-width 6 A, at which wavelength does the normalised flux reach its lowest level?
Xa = 5548.17 A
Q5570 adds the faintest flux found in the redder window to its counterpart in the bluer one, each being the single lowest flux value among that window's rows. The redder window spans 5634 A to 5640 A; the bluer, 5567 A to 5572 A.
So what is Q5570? 38.3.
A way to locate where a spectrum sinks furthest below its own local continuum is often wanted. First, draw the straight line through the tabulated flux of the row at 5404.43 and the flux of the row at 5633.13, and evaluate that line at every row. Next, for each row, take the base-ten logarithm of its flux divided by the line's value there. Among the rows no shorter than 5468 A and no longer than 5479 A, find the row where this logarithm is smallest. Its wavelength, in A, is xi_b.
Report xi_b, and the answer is 5475.83 A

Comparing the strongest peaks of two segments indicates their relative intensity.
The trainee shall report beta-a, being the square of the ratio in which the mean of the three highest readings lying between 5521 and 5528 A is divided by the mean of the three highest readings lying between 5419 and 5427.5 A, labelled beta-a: 0.98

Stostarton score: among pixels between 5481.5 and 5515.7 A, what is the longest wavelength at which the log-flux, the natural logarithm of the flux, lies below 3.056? 5515.05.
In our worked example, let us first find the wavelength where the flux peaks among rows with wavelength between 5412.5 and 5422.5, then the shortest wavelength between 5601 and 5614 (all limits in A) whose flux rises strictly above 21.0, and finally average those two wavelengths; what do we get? 5512.0 A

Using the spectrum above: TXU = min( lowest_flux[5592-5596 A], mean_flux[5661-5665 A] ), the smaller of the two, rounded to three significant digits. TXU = 17.5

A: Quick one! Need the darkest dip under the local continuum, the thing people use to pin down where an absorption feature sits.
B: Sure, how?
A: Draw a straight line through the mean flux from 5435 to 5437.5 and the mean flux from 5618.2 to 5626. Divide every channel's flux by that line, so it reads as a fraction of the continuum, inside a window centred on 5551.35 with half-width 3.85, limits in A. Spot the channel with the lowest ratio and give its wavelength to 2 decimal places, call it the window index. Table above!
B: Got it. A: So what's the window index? 5549.45 A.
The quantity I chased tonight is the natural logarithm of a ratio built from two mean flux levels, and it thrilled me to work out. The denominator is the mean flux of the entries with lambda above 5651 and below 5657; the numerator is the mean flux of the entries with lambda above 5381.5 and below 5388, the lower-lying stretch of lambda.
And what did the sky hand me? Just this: -0.07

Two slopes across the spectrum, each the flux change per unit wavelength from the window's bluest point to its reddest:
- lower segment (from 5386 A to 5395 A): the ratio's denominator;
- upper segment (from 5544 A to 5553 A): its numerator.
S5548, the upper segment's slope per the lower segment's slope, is -6.1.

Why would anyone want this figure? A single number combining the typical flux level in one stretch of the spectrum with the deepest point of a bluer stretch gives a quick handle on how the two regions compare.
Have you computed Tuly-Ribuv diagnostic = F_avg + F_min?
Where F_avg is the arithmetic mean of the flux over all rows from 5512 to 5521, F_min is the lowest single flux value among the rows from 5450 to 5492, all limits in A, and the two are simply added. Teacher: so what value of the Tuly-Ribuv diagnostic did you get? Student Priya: 38.2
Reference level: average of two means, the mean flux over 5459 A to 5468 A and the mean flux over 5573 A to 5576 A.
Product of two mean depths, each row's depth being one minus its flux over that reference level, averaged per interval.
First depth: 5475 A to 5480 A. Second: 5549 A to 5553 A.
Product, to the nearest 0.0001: 0.0000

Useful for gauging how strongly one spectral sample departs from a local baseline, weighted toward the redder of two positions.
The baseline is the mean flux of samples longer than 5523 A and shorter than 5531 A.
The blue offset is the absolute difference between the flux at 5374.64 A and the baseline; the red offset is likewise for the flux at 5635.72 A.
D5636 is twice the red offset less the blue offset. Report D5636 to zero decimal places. 0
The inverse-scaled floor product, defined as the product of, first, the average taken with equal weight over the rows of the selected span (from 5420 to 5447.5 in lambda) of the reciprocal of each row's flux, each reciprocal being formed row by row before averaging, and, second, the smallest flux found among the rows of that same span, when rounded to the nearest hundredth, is 0.87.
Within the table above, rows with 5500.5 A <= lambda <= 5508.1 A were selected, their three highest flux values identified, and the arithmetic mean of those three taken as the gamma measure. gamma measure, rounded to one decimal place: 20.9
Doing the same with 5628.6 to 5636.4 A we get 20.8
